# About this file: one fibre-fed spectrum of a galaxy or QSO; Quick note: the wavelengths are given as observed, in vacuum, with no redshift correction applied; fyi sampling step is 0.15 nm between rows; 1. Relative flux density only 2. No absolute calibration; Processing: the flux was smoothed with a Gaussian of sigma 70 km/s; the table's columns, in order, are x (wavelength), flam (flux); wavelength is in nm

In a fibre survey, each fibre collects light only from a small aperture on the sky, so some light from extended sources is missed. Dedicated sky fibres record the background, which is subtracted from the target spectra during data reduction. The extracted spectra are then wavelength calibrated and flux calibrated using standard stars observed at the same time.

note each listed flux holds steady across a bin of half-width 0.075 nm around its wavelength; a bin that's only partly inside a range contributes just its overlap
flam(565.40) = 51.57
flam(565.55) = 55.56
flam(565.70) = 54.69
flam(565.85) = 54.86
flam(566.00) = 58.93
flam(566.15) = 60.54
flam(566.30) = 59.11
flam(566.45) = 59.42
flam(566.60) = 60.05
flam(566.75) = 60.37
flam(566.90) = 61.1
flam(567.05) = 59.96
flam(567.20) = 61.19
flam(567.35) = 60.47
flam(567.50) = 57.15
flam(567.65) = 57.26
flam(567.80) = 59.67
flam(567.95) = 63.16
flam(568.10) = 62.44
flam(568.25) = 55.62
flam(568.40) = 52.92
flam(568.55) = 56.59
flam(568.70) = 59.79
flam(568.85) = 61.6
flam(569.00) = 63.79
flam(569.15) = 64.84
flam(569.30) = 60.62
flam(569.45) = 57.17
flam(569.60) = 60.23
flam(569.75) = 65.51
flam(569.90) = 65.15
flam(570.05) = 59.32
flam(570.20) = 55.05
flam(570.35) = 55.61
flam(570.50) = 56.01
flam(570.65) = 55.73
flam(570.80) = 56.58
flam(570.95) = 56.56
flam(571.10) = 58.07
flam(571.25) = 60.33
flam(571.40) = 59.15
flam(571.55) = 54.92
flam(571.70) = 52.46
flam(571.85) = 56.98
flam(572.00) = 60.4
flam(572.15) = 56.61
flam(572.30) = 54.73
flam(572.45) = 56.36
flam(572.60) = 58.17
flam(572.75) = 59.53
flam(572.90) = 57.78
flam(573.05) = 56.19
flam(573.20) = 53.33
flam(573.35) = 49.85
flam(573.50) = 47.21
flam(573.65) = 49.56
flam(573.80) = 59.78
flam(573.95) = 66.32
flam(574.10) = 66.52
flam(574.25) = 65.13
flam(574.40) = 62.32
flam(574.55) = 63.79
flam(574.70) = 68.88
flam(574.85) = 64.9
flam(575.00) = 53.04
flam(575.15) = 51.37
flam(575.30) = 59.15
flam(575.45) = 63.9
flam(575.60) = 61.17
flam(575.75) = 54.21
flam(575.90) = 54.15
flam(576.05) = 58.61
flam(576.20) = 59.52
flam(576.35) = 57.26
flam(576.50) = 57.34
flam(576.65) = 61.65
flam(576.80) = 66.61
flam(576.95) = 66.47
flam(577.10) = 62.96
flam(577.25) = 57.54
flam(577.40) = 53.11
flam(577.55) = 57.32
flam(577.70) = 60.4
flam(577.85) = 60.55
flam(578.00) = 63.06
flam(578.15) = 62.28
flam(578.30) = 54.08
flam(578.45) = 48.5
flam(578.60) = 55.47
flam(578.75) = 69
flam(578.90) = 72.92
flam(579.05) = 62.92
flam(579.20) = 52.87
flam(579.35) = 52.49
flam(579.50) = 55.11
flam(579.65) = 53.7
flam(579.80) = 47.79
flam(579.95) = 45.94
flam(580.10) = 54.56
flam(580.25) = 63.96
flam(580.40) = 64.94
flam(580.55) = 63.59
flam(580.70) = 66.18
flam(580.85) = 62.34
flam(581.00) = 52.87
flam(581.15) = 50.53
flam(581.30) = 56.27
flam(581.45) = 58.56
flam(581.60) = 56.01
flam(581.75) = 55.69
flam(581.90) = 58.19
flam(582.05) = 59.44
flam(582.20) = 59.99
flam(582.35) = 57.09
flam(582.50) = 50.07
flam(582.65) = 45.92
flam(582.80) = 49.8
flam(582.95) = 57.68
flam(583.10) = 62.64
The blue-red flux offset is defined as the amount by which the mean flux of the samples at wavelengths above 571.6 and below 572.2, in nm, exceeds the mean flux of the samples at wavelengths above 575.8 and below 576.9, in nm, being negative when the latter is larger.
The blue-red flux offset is -3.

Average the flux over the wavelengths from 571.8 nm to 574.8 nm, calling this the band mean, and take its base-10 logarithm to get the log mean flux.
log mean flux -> 1.767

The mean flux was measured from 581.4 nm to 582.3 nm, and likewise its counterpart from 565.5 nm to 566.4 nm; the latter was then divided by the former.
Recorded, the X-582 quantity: 0.99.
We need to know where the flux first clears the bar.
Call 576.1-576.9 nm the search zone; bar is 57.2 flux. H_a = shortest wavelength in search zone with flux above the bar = 576.20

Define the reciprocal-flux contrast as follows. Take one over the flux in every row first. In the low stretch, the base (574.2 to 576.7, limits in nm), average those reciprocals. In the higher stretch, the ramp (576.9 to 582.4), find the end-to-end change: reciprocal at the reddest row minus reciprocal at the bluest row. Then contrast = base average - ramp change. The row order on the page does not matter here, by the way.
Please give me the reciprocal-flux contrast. 0.0144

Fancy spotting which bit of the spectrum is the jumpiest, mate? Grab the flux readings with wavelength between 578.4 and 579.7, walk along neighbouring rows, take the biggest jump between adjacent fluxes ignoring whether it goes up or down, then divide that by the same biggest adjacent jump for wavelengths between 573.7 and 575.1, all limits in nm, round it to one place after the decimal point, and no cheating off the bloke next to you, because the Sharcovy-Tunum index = 1.1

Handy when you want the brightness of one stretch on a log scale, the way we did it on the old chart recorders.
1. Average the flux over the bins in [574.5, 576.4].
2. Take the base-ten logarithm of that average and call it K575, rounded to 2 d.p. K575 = 1.77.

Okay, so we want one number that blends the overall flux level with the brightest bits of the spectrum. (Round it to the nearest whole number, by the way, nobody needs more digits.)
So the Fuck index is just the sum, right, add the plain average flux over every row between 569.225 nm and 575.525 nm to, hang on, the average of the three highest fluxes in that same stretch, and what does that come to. 126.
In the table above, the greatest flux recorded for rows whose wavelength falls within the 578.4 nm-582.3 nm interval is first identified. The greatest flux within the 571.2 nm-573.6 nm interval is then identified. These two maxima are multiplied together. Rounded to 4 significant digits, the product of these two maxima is 4404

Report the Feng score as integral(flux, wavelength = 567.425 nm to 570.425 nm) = 179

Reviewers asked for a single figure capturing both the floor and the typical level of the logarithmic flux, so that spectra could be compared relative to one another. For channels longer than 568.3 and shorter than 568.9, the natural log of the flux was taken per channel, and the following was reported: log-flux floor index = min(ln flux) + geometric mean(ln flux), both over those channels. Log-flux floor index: 8.02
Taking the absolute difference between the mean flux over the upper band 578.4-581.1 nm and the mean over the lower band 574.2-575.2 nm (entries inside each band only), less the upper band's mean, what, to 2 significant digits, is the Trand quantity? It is -55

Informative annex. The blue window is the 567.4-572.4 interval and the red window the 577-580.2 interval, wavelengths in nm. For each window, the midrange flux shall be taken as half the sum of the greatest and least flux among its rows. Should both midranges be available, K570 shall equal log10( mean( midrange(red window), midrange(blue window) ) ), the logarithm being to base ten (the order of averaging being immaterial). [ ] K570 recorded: 1.77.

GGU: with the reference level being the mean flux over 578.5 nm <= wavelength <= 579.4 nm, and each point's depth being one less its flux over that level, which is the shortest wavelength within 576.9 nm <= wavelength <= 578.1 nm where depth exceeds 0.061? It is 577.40 nm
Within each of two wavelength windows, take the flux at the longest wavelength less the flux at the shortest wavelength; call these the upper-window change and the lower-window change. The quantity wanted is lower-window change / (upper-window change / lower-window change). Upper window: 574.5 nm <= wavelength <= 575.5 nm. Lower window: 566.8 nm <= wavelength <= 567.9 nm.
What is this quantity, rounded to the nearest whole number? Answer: 19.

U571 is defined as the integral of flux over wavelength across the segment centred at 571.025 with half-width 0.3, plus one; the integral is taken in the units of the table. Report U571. 35.7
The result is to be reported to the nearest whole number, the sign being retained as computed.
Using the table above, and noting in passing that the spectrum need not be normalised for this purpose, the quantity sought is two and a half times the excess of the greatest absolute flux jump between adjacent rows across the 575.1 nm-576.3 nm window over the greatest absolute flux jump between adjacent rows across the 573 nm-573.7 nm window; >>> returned 11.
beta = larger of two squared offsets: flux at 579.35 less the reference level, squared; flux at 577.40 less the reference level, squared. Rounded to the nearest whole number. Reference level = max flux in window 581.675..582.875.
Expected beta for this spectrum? 56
